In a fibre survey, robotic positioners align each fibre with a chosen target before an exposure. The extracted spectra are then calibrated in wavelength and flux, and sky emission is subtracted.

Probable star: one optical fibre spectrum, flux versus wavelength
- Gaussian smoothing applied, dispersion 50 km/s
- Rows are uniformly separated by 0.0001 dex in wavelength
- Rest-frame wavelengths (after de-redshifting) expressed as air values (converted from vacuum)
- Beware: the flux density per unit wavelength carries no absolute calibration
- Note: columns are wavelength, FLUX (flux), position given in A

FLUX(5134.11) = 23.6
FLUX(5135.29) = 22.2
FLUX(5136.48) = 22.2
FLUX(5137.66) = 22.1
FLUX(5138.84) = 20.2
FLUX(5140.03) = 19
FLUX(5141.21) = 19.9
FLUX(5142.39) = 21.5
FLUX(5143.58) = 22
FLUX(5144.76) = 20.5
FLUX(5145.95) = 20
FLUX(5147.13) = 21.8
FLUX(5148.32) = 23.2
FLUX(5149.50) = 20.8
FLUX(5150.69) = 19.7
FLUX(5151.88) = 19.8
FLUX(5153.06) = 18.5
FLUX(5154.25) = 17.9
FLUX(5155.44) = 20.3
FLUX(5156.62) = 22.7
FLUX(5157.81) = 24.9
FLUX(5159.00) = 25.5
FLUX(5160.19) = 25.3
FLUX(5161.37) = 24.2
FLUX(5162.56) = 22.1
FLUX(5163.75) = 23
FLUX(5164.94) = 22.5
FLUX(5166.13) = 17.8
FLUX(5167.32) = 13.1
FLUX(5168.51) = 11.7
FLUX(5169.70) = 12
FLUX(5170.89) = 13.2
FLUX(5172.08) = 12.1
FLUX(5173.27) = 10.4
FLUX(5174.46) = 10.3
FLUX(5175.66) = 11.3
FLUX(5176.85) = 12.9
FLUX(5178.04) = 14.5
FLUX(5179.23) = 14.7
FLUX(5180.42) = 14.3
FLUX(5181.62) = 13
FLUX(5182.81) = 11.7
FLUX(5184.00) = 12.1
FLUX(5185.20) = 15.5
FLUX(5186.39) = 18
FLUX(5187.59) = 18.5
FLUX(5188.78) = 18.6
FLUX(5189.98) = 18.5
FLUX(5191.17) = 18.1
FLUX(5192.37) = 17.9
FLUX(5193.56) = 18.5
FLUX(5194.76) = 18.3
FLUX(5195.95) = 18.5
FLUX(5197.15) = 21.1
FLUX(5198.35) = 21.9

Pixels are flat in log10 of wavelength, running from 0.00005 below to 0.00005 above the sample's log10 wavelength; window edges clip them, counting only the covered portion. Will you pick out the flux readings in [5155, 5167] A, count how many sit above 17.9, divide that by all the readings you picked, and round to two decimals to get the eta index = 0.90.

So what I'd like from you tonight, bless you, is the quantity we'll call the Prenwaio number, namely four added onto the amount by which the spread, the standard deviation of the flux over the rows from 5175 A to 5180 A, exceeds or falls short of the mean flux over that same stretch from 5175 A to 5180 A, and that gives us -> -8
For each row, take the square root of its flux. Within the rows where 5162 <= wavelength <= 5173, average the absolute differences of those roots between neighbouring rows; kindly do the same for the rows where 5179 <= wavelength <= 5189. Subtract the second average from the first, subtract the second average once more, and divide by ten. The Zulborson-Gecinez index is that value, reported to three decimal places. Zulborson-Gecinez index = -0.010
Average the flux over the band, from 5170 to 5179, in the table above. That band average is 12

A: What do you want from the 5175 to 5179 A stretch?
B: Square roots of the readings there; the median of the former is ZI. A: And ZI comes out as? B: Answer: 3.6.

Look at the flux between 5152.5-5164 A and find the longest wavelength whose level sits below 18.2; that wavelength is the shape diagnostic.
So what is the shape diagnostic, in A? 5154.25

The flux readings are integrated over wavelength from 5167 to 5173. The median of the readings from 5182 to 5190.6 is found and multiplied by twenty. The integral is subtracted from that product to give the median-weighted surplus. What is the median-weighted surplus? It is 286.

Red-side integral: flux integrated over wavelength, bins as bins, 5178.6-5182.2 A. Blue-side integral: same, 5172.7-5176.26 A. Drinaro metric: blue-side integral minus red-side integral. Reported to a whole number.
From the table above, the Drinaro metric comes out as -12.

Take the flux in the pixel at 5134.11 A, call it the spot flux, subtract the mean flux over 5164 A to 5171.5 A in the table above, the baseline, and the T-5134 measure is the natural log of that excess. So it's 2.1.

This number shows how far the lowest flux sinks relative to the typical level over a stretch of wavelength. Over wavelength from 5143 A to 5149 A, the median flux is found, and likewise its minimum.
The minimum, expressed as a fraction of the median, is 0.92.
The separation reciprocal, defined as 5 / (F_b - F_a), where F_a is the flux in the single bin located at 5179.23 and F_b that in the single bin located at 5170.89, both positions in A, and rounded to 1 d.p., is -3.3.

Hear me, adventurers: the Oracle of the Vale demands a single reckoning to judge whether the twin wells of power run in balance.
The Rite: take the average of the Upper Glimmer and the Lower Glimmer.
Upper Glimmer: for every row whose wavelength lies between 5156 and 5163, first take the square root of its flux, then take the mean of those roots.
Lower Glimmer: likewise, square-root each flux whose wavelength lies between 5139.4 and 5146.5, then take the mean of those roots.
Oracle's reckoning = 4.72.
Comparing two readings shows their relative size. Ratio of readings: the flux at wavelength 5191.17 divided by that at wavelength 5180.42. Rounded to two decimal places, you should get 1.27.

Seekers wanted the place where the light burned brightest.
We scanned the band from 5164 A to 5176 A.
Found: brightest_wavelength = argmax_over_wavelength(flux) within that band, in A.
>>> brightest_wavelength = 5164.94 A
